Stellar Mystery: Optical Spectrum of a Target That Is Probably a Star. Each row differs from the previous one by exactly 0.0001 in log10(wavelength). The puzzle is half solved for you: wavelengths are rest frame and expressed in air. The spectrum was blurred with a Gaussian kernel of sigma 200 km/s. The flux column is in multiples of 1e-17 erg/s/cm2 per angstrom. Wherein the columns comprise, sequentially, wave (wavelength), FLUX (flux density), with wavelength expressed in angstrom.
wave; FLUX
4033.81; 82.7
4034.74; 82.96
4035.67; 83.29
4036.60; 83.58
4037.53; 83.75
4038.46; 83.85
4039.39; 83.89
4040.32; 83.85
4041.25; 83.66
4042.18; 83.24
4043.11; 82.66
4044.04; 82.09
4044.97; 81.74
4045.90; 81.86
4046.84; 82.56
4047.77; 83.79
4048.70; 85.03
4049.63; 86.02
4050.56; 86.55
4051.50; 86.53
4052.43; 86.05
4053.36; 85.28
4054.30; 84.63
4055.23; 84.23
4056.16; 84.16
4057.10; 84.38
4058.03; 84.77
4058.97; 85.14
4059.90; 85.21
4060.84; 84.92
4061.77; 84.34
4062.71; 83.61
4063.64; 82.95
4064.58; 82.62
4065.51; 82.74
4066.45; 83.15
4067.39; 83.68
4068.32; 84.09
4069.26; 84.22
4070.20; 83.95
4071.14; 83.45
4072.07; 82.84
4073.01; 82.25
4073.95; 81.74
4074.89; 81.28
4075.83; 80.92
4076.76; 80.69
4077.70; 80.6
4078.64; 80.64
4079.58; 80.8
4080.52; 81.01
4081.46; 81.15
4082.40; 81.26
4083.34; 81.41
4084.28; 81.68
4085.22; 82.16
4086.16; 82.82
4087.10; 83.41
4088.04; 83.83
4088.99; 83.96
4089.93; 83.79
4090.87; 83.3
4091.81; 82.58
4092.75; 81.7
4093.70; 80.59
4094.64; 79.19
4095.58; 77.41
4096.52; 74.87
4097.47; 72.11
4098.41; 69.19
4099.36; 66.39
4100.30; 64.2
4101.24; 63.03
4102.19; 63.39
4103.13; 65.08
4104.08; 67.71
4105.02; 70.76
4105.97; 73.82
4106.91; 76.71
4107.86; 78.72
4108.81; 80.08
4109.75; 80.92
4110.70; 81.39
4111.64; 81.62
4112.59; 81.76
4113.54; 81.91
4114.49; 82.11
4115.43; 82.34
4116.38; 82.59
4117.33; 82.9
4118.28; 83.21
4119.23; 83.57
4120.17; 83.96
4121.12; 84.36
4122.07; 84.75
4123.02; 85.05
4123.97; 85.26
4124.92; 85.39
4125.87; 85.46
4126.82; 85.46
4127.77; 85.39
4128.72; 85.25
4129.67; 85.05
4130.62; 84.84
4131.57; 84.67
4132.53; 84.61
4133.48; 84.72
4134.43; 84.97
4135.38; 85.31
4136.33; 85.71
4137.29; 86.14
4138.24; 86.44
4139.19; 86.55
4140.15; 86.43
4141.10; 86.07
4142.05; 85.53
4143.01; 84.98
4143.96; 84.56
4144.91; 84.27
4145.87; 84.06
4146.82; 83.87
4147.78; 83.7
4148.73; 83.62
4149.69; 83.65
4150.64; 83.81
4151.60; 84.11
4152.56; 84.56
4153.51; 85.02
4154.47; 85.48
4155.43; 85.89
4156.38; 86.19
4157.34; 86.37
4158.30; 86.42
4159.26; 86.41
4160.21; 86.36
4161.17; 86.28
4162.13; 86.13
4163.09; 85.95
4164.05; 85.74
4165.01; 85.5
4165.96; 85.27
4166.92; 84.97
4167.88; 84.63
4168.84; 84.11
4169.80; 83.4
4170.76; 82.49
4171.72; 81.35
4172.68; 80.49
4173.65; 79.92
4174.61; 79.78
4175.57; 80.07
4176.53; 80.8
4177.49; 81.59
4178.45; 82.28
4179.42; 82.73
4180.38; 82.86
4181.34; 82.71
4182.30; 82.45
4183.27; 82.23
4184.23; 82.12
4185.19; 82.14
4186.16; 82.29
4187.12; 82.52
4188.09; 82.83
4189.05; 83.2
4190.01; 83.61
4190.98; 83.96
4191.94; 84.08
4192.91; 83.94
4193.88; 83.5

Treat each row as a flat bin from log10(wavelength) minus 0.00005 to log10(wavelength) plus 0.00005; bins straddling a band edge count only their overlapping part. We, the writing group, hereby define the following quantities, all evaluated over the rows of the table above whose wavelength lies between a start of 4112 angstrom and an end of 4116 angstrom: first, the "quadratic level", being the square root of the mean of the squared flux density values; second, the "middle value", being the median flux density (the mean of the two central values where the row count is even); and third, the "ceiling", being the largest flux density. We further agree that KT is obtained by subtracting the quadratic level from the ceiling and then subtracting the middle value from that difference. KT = -81.7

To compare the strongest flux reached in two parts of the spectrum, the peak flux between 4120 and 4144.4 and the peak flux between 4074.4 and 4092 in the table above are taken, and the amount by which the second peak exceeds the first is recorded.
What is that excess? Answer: -2.6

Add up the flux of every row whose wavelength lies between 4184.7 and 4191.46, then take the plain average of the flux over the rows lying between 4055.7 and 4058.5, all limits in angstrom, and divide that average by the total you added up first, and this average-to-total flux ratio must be 0.15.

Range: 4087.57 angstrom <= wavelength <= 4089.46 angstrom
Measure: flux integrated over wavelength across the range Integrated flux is 158.0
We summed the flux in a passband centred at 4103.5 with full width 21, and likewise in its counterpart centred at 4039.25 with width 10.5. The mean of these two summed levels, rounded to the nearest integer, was 1274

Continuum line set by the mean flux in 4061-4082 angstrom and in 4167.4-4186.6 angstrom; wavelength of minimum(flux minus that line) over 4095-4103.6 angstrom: 4101.24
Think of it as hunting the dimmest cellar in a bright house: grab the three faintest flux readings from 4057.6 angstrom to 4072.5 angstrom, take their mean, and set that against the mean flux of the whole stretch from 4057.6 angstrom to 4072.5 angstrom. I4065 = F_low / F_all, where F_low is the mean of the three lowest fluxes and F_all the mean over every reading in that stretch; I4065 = 0.987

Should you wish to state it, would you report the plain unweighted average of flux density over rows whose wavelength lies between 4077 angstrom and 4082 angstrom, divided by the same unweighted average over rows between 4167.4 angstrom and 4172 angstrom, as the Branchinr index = 0.97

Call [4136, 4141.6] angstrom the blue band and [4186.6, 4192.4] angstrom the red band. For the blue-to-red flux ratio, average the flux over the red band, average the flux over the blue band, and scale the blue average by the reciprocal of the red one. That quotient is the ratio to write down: 1.03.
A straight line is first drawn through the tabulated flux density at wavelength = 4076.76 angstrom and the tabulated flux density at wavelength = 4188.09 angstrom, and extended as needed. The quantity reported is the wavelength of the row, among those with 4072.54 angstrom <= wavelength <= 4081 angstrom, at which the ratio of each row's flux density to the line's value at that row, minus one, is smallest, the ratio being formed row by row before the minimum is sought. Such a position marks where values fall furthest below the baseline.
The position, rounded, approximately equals 4077.70 angstrom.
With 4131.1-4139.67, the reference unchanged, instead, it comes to 4132.53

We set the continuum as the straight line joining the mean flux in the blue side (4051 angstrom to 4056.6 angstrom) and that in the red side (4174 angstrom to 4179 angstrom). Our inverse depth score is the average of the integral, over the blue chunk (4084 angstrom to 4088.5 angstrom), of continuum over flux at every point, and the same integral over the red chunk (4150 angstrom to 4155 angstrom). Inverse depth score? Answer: 4.70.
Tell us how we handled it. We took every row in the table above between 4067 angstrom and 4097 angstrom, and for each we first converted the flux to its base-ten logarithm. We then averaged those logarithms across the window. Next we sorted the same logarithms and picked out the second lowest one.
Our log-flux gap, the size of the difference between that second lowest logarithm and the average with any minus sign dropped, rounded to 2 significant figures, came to 0.024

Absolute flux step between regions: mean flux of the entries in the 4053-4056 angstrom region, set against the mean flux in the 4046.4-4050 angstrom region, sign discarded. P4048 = 0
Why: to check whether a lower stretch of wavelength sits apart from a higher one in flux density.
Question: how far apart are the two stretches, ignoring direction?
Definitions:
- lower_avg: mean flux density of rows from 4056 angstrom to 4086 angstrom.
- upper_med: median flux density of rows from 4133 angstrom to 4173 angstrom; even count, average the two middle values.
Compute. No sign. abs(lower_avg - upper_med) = 2.4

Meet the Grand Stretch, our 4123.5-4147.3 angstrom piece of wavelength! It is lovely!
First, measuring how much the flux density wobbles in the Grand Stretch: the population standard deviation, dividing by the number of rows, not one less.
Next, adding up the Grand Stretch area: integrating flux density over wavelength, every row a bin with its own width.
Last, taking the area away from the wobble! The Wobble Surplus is -2028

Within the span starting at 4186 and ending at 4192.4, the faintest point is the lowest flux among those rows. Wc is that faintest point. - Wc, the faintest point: 82.29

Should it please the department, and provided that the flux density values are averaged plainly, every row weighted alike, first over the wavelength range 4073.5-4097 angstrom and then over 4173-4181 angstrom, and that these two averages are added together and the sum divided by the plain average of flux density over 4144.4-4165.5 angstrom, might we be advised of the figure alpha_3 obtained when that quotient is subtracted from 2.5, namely 0.59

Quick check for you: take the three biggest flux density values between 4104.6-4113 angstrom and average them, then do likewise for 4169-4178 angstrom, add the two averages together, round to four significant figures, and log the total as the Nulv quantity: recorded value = 164.1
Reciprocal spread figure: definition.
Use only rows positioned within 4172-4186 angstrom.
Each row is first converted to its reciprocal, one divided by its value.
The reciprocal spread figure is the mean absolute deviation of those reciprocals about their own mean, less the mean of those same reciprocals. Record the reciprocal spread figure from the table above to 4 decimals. -0.0121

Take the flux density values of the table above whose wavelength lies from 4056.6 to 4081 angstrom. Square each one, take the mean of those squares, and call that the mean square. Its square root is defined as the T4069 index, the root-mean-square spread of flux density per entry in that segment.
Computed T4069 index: 83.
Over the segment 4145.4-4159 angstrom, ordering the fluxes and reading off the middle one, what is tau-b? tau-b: 84.3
